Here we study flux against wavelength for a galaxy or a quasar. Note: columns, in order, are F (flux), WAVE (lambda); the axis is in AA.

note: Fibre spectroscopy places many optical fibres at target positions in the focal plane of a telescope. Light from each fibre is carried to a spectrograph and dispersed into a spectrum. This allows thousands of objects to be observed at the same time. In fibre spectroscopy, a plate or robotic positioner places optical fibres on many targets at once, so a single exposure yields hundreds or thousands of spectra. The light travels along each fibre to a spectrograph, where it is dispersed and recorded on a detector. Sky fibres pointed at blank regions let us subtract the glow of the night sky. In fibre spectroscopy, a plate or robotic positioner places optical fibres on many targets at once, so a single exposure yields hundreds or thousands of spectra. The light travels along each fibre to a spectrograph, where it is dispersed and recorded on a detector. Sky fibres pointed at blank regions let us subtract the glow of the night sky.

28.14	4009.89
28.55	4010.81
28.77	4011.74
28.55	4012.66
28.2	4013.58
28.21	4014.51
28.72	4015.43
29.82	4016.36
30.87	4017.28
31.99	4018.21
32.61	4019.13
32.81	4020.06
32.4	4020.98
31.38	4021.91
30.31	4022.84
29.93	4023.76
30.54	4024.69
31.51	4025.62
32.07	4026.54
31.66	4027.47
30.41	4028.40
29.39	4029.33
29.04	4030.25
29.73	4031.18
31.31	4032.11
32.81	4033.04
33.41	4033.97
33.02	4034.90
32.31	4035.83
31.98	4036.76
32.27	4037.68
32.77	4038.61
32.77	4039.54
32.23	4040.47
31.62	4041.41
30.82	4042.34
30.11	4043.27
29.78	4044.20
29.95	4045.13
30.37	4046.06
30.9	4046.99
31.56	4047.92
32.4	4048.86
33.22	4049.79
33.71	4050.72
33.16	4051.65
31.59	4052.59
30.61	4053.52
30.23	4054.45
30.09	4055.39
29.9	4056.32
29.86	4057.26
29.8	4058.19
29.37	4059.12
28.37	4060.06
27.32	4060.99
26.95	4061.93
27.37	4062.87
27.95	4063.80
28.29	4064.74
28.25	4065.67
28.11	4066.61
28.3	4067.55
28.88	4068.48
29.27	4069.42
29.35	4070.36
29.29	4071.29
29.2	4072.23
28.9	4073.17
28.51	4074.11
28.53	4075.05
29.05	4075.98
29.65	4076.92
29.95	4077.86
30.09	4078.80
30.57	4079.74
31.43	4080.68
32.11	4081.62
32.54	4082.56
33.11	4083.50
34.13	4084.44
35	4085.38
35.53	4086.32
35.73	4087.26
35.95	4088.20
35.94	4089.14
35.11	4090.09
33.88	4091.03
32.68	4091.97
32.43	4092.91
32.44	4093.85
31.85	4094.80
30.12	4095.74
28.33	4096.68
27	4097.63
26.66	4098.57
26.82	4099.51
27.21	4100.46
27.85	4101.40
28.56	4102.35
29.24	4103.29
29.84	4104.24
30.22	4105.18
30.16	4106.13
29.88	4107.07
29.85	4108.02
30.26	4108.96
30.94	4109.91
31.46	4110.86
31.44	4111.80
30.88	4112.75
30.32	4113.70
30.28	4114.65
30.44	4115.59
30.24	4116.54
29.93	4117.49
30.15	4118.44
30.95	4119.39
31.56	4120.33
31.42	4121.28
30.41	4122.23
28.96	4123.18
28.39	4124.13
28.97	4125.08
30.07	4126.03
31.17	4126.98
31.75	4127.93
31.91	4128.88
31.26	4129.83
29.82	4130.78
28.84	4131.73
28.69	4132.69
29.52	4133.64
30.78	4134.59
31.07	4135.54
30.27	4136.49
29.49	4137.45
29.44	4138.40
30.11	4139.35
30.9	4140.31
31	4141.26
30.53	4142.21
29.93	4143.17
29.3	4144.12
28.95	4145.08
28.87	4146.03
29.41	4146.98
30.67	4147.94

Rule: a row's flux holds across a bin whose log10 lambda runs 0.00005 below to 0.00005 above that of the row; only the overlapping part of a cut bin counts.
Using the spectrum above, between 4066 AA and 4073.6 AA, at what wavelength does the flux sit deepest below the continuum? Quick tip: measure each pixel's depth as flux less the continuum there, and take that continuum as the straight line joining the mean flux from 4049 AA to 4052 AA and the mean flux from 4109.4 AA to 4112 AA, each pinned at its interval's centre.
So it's 4066.61 AA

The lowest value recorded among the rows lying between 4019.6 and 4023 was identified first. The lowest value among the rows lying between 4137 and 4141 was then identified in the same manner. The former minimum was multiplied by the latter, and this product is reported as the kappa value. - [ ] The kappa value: 892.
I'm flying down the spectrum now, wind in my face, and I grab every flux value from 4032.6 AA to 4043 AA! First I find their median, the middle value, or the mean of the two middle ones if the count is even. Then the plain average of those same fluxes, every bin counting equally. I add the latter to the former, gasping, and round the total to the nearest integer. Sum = 65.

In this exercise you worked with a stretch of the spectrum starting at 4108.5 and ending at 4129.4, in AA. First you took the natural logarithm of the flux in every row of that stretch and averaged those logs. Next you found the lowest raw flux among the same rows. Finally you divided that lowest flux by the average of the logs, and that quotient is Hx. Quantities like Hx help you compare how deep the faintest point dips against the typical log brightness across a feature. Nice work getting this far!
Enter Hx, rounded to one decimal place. 8.3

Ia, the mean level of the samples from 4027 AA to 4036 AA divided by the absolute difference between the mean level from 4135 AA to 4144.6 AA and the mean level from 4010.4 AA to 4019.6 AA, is 54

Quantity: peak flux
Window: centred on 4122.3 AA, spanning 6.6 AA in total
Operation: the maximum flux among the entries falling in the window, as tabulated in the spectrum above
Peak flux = 31.56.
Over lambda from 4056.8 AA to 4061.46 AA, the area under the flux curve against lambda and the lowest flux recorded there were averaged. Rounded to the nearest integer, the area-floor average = 81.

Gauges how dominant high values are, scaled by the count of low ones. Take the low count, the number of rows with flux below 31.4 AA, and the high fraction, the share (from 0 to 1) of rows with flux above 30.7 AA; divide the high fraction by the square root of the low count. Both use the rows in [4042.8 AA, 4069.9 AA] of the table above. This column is 0.050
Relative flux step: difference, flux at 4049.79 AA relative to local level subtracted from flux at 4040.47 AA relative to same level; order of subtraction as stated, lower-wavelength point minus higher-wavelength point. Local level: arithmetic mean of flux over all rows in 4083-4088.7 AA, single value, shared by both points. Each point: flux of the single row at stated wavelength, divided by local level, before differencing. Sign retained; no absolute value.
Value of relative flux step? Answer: -0.03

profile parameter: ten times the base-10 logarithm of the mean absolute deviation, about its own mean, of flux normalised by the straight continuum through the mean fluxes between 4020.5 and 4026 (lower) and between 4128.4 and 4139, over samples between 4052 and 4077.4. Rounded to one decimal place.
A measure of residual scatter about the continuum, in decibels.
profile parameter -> -15.7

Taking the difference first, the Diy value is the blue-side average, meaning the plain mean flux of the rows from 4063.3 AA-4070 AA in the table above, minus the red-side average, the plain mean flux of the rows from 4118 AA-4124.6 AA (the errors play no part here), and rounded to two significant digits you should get -1.8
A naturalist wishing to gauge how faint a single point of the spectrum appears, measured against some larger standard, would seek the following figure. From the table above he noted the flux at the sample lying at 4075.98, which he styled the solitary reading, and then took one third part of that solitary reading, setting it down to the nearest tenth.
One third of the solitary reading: 9.7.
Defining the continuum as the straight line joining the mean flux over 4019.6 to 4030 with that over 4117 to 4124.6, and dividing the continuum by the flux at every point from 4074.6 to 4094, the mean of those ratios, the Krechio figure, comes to 0.94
